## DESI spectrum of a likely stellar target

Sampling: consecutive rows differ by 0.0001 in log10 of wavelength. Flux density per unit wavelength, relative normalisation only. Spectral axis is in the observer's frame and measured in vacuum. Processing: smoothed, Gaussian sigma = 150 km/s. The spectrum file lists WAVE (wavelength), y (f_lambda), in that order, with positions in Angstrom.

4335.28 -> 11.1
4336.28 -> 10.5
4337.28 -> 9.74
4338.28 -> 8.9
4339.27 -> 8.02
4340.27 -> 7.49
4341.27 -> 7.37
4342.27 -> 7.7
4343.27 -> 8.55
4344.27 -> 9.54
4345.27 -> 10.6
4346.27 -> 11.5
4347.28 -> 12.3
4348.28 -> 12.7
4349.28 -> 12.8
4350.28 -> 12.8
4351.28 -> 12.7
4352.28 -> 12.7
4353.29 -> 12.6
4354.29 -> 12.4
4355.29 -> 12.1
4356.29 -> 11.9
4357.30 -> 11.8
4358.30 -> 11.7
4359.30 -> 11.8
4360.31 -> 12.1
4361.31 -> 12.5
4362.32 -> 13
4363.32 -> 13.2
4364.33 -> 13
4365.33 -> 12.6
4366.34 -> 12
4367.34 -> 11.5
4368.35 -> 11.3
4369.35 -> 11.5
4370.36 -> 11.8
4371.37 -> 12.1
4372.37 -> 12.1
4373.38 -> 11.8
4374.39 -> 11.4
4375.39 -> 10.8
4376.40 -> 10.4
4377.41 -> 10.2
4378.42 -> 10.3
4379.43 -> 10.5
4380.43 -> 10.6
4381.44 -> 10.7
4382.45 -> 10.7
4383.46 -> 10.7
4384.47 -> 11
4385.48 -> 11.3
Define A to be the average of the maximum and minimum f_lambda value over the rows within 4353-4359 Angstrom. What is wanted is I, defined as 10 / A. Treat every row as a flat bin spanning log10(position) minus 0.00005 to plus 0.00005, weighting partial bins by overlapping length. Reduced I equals 0.82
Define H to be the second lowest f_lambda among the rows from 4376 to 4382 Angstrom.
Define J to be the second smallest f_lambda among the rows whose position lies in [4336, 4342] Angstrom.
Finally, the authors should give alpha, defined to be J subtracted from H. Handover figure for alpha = 2.8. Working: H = 10.3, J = 7.49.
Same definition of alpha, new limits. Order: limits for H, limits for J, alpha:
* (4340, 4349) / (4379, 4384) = -3.1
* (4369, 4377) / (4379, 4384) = 0.2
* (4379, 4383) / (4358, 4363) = -1.2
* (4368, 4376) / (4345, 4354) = -0.2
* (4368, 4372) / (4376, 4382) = 1.2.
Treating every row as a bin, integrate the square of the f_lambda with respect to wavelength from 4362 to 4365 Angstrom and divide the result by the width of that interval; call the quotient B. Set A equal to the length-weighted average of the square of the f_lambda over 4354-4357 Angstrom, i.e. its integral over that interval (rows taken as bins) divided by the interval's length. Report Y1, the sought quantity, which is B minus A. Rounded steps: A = 146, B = 170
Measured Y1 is 24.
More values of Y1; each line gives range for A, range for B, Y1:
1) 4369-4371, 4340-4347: -51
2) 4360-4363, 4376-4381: -51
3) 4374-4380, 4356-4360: 27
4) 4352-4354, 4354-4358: -14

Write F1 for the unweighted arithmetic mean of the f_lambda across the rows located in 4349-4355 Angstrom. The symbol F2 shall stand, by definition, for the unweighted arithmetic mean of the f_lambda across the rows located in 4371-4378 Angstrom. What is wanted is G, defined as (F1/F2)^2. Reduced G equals 1.27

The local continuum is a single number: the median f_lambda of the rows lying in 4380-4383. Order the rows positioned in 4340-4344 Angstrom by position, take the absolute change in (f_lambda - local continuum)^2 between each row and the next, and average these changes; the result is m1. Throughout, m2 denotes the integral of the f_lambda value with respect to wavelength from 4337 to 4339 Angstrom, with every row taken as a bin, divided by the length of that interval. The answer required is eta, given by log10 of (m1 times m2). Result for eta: 1.35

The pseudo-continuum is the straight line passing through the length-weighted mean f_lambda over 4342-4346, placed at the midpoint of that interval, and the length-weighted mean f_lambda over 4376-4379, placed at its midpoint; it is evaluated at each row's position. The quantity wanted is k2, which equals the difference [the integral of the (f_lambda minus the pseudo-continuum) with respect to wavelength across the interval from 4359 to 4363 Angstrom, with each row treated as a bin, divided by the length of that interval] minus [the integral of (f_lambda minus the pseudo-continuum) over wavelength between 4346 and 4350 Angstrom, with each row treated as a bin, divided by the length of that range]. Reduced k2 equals -0.4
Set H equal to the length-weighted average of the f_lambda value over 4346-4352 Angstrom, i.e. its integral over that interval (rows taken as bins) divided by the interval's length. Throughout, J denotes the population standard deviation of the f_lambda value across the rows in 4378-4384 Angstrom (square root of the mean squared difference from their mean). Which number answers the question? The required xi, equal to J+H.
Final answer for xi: 12.7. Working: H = 12.5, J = 0.15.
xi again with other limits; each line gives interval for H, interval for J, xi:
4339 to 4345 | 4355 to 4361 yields 8.4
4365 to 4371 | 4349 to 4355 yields 11.9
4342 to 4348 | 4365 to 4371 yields 10.6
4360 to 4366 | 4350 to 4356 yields 13.0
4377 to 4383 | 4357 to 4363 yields 11.0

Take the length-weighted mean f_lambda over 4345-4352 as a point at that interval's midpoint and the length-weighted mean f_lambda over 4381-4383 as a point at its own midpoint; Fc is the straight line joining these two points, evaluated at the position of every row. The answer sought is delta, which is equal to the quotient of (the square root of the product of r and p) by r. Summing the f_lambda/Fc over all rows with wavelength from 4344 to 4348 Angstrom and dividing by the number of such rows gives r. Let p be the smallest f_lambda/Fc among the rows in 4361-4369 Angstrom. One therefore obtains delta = 1.06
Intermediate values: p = 1.0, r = 0.89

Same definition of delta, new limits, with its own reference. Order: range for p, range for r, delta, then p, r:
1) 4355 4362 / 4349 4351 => 0.97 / 1.0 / 1.05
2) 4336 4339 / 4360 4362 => 0.81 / 0.7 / 1.05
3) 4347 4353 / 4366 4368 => 0.98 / 1.0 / 1.03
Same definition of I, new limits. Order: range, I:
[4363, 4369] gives 0.82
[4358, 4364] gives 0.80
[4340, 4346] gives 1.11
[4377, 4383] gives 0.96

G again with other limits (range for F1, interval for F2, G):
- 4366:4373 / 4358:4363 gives 0.93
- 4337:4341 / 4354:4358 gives 0.50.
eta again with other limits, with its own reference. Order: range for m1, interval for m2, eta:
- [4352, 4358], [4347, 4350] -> 0.85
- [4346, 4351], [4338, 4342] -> 0.87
